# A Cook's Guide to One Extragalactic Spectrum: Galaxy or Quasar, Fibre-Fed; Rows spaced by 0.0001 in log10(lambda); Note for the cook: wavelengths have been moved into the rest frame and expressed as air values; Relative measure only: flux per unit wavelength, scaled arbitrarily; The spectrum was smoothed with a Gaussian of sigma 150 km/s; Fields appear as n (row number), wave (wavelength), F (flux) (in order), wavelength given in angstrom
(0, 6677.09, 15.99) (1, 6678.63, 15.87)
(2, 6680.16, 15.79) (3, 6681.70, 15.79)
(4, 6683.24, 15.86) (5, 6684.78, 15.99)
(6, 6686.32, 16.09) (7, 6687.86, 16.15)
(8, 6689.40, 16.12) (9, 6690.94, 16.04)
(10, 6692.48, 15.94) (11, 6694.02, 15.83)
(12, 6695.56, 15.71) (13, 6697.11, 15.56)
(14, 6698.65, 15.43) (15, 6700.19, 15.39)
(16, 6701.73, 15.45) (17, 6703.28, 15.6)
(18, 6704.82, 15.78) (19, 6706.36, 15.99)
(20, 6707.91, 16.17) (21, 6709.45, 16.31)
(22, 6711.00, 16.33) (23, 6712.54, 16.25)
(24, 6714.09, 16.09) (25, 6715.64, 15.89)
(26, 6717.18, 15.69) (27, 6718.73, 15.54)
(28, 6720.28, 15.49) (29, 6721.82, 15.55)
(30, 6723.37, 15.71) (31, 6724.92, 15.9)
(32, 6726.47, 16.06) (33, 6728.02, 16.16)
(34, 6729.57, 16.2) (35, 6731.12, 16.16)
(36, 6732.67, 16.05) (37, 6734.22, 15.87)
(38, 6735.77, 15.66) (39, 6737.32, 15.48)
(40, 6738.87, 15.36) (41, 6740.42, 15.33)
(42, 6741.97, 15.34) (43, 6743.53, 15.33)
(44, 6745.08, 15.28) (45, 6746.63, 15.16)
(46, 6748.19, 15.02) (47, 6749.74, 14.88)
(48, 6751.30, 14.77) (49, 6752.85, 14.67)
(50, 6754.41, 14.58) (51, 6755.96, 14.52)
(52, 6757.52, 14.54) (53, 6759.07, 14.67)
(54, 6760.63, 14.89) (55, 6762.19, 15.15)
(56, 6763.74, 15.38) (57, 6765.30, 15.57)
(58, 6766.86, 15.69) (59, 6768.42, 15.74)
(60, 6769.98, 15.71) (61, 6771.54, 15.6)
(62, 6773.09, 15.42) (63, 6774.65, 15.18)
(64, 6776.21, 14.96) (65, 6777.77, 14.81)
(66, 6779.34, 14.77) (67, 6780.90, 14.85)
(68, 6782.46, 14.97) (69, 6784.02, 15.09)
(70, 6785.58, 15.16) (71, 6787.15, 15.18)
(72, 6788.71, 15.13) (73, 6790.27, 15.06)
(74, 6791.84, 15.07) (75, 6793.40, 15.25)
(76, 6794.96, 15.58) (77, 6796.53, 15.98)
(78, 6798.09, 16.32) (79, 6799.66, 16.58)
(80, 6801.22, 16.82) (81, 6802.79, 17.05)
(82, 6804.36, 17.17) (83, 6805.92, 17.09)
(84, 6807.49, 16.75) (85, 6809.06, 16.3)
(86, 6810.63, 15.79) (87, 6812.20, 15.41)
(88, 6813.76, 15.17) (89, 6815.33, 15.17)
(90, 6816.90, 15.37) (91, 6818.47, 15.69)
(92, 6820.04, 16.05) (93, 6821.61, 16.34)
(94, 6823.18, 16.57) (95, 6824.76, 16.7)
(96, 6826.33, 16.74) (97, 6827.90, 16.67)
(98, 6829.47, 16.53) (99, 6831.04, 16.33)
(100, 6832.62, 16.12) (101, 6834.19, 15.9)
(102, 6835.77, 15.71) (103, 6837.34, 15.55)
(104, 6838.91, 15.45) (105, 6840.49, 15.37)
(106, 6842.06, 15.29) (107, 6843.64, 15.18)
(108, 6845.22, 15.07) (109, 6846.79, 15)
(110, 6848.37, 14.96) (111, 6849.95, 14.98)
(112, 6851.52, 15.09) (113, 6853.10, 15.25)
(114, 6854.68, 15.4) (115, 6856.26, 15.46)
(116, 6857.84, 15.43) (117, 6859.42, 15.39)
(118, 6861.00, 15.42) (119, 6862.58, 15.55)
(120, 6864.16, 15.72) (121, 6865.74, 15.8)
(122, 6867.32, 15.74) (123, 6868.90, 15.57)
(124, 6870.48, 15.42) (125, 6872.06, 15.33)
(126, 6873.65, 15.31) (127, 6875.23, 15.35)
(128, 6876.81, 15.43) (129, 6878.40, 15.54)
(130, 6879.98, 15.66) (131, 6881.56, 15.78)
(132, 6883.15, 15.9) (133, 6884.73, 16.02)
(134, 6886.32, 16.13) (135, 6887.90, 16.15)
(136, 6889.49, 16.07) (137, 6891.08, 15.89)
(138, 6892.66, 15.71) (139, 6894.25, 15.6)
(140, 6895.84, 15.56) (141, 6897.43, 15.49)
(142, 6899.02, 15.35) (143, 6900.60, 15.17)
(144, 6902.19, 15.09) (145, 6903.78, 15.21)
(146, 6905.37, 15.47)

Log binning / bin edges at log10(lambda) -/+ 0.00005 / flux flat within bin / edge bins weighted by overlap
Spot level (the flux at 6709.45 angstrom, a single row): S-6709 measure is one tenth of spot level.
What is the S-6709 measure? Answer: 1.63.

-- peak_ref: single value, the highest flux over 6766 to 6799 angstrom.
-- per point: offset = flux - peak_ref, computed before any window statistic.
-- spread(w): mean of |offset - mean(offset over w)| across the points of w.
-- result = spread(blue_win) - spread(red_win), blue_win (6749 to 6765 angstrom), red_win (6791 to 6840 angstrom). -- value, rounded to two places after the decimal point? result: -0.33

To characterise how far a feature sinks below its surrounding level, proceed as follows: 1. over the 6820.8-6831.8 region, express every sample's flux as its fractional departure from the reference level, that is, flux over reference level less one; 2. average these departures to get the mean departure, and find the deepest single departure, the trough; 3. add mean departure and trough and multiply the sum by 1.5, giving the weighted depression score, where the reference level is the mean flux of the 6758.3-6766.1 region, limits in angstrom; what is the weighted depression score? 0.3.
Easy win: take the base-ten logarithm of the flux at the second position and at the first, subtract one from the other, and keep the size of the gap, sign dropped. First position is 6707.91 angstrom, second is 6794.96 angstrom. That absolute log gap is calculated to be 0.016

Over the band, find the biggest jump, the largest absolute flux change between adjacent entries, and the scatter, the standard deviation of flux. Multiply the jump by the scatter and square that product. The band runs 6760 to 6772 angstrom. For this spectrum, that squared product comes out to 0.006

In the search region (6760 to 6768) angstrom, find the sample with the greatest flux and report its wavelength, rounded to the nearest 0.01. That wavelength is 6766.86 angstrom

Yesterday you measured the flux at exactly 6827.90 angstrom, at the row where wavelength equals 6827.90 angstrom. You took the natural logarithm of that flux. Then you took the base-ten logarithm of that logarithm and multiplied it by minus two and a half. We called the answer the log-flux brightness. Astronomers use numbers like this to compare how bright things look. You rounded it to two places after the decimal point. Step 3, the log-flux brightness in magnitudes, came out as -1.12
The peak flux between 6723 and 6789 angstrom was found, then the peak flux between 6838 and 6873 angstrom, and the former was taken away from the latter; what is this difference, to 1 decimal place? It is -0.4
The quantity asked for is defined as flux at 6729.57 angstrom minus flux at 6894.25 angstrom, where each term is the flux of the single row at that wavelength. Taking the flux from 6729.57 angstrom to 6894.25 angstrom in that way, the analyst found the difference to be 0.6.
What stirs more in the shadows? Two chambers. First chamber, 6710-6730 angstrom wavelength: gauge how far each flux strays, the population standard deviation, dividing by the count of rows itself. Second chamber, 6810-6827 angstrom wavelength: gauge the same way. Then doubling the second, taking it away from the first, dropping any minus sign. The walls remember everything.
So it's 0.87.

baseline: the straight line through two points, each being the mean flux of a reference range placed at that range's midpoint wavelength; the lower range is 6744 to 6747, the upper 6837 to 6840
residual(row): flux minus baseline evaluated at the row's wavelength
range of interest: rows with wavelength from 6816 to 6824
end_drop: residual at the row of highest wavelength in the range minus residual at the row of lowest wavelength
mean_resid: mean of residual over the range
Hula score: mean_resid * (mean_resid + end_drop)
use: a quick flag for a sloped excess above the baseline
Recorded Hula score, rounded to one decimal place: 1.0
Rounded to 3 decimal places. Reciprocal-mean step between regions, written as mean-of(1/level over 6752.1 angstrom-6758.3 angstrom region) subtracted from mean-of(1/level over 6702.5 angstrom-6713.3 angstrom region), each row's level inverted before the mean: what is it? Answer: -0.006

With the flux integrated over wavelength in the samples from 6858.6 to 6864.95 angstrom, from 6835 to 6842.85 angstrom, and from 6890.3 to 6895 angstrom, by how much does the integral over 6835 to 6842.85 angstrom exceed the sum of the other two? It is -51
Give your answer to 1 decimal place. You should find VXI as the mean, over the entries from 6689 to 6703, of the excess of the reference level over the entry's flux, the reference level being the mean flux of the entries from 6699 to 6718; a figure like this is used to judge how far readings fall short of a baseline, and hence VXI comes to 0.2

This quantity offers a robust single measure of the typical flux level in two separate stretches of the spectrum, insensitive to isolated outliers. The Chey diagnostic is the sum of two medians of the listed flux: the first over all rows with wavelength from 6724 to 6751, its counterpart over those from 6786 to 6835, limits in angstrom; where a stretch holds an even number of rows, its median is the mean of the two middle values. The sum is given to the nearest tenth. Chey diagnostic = 31.6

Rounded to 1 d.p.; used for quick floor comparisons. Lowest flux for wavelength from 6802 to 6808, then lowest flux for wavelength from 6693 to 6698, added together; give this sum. 32.3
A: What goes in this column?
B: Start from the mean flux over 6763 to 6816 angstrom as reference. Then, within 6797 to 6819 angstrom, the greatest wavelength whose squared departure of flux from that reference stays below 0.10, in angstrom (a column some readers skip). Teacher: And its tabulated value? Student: 6818.47 angstrom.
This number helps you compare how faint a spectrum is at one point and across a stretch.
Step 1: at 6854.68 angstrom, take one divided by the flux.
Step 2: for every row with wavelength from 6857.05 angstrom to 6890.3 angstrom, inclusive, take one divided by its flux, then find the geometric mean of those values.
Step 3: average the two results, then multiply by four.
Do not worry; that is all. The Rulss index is 0.258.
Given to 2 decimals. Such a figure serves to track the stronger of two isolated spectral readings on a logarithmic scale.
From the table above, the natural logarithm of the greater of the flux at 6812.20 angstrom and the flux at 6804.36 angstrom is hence 2.84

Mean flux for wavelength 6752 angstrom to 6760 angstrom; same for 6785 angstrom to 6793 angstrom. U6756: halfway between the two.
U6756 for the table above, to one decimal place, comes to 14.9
